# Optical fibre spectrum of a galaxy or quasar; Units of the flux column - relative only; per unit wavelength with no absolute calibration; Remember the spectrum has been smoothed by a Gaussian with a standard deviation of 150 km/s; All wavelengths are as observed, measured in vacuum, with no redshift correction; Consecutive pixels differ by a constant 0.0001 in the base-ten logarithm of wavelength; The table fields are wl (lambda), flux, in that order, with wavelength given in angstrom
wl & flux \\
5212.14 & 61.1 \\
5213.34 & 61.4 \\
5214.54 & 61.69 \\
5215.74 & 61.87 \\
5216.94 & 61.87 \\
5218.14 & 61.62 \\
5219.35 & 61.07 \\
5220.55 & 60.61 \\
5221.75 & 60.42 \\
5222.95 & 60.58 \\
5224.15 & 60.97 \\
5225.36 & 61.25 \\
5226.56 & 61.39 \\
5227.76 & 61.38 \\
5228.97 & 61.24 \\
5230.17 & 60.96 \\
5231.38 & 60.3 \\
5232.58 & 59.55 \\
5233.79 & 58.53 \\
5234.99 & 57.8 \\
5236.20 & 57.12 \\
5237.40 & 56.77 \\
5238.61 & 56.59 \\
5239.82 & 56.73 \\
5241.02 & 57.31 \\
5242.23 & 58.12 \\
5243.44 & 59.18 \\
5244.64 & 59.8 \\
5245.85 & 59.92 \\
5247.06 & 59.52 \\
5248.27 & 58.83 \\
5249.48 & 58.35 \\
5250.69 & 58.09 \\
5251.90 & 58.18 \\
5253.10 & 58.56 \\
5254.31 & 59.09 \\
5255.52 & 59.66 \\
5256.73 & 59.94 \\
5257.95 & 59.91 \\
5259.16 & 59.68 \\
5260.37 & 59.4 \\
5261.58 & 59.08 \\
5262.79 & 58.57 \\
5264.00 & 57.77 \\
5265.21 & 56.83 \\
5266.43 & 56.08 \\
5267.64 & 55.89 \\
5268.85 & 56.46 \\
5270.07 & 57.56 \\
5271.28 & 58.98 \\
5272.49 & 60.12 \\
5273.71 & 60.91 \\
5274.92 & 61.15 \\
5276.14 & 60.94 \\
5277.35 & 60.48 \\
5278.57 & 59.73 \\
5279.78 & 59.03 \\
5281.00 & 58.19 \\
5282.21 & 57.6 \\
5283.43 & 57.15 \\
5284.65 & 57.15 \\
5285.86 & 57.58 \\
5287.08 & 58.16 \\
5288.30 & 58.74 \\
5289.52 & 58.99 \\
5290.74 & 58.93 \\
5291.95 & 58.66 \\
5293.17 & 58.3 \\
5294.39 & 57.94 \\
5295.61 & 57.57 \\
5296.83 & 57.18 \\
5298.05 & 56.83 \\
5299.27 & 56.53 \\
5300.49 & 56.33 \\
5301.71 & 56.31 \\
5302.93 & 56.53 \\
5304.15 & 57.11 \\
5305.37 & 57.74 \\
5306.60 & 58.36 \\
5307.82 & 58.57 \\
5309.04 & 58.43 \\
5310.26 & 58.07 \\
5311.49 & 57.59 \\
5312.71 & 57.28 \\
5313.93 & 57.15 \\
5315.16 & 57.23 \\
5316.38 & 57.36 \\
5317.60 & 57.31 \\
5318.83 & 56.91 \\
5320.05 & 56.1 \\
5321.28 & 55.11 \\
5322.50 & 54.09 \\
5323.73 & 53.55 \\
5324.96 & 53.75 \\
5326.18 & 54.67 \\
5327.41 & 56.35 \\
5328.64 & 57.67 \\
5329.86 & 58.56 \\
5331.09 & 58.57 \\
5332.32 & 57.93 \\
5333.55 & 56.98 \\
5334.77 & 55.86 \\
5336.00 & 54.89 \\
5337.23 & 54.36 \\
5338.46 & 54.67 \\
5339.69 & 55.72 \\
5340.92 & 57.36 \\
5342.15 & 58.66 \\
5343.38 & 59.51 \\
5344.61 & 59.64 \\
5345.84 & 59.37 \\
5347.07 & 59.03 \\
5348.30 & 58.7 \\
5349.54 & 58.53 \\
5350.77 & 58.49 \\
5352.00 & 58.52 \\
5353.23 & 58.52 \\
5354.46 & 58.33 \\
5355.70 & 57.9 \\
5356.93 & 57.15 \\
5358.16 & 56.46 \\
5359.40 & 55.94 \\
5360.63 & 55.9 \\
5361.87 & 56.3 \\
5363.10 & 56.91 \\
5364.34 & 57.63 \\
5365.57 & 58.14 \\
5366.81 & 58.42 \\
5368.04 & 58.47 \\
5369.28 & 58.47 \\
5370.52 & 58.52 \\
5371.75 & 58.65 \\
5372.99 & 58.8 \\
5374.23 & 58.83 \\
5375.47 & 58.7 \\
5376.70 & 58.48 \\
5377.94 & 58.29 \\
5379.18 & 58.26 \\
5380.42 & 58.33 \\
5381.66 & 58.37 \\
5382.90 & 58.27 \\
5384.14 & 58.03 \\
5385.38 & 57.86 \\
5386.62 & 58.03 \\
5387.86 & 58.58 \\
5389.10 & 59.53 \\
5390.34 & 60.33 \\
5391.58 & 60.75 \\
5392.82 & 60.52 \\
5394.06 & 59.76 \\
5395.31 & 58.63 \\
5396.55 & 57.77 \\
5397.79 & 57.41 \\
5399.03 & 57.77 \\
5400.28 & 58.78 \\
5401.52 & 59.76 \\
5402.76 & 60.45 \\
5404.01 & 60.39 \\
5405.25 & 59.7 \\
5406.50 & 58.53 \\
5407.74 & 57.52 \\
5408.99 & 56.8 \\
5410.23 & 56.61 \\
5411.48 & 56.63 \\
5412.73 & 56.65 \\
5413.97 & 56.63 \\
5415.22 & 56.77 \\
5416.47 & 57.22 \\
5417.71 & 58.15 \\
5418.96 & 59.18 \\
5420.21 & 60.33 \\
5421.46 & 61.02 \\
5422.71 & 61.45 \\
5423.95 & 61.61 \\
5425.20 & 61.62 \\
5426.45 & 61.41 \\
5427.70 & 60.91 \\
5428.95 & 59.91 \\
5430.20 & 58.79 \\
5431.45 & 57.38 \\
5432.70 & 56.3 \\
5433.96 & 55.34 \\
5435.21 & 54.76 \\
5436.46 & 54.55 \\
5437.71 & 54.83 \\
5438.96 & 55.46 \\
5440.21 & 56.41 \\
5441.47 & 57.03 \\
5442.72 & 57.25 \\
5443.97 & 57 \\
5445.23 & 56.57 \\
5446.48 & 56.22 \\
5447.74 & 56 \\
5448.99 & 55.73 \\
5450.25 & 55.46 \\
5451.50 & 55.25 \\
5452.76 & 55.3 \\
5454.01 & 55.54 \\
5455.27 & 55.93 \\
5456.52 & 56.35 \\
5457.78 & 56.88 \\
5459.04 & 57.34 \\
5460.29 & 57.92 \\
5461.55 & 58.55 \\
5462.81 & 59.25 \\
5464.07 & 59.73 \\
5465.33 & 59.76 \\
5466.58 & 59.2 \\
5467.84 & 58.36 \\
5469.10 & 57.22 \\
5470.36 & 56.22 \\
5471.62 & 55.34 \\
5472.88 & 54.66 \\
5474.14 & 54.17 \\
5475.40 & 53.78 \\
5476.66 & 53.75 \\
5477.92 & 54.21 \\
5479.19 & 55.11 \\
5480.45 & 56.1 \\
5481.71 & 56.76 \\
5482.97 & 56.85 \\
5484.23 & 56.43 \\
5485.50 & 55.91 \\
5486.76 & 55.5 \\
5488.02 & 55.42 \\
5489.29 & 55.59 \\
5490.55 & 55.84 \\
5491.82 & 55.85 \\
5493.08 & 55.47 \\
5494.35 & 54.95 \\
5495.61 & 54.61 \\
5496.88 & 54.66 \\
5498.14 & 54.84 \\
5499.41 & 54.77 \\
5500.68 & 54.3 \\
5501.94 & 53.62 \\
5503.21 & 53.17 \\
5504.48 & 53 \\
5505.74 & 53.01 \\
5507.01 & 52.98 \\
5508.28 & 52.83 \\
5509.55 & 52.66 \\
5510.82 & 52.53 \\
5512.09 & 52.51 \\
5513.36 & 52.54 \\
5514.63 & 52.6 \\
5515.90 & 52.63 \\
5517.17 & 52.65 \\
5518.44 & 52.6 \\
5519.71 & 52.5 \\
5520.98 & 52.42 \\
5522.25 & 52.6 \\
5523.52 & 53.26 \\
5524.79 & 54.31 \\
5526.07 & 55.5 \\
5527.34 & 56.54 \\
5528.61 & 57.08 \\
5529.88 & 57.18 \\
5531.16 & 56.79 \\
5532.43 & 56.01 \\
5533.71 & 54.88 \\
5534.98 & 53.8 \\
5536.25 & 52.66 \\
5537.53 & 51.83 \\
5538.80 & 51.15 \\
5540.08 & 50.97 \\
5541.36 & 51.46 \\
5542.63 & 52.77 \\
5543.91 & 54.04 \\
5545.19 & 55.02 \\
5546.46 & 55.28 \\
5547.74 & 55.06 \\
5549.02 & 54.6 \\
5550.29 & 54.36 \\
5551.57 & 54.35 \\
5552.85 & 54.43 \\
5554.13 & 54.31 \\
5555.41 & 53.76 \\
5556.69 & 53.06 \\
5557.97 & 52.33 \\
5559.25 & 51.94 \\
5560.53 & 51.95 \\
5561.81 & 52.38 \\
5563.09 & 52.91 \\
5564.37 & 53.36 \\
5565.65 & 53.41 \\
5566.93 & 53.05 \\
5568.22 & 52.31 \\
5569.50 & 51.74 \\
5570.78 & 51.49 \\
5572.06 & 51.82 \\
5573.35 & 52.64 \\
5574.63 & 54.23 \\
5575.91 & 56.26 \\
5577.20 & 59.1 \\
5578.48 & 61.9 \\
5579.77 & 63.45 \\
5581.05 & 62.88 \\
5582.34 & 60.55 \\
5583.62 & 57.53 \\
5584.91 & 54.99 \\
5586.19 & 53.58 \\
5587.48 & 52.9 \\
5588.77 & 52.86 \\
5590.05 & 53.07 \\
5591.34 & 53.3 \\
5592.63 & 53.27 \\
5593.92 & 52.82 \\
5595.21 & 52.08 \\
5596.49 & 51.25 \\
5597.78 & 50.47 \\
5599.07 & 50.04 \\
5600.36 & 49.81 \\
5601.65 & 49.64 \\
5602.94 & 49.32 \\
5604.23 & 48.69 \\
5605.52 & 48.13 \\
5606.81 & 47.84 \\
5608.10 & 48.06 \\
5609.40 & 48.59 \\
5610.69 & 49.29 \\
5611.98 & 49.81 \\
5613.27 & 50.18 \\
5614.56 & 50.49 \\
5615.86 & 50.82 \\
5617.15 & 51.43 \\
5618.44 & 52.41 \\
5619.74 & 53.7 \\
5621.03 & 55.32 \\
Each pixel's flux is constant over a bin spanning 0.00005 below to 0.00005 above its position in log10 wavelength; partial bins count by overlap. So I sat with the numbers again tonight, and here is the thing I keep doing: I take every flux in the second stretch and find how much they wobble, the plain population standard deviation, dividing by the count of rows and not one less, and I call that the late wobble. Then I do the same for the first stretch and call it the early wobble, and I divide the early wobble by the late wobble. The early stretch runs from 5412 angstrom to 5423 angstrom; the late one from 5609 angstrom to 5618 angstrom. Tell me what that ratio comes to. 2.1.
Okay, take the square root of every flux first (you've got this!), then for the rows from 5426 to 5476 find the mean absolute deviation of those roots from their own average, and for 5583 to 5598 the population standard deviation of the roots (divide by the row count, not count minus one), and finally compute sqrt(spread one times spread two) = 0.108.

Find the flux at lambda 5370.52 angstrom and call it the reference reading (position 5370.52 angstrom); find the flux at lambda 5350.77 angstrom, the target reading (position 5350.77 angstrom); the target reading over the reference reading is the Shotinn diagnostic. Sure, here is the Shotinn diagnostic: 1.00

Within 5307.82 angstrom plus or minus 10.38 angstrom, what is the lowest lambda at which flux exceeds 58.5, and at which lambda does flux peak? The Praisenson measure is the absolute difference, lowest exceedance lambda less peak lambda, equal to 0.0 angstrom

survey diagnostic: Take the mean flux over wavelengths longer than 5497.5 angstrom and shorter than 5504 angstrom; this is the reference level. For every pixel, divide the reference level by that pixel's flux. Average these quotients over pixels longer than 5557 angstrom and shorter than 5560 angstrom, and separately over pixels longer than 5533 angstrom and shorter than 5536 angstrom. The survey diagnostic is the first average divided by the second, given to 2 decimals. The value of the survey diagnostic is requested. 1.04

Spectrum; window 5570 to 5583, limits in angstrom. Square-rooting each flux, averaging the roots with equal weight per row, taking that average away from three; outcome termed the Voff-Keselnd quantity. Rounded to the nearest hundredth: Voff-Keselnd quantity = -4.57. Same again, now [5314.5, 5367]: -4.55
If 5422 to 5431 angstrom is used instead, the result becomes -4.80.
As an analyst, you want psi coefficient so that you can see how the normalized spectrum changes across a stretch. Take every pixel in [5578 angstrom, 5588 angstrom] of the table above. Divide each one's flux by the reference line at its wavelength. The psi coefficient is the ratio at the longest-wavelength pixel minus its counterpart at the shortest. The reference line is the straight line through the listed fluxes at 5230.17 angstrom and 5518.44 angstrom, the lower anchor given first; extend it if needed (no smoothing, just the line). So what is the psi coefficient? -0.17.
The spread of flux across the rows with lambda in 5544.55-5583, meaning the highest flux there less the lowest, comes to 12.0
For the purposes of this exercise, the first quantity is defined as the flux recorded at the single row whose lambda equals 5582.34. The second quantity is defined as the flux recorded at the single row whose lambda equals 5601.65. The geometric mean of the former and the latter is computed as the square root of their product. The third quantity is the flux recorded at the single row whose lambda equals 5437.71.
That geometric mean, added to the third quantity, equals 110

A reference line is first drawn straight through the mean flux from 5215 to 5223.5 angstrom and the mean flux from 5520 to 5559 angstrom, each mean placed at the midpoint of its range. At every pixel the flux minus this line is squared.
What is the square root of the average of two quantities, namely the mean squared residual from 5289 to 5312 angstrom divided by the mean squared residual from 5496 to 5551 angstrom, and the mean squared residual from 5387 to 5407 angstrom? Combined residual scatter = 1.81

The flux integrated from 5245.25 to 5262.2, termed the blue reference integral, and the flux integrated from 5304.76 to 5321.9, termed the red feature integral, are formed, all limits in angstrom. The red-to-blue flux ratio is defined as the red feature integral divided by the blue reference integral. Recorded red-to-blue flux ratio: 0.981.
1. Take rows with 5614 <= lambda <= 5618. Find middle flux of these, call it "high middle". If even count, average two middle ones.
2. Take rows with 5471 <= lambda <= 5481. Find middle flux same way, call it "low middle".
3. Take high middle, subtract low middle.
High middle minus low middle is -3.6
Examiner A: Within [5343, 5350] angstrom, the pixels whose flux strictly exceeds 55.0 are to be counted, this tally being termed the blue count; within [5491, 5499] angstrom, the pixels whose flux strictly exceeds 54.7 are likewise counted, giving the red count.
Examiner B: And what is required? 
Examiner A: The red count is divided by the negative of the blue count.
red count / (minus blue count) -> -0.67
